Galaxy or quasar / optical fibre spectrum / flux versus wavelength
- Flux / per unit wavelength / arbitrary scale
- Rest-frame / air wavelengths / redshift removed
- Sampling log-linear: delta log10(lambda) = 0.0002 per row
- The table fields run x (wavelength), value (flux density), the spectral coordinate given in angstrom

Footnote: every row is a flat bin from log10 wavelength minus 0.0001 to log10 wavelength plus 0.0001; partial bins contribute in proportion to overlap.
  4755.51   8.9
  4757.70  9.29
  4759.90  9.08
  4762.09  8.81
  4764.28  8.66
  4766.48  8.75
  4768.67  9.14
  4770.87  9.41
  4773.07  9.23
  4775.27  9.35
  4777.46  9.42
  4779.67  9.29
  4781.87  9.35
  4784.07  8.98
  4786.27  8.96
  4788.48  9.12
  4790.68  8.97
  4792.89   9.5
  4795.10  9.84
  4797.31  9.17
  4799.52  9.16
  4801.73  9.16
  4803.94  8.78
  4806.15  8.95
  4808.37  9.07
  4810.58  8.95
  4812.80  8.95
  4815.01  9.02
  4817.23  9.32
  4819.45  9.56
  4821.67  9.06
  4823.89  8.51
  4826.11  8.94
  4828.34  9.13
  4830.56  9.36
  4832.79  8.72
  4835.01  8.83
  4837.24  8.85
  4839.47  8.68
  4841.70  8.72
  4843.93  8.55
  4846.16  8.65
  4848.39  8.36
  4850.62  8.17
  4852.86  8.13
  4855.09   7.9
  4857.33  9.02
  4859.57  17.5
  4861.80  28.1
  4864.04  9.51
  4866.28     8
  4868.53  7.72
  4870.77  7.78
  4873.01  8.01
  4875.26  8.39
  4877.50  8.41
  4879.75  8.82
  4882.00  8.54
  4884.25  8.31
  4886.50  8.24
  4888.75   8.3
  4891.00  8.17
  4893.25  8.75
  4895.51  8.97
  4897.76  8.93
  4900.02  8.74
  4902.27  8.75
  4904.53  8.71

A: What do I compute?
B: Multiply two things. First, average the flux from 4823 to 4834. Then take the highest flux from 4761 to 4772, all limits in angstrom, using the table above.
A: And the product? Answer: 84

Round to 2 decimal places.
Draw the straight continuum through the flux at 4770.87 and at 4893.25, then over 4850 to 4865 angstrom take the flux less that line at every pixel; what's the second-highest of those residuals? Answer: 8.57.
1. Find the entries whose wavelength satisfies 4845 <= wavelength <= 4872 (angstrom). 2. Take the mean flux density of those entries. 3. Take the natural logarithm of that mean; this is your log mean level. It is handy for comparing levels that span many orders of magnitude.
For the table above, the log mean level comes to 2.37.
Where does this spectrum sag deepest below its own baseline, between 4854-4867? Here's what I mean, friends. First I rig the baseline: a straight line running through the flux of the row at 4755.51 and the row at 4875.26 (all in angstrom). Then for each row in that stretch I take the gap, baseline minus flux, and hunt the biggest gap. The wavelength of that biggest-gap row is 4855.09 angstrom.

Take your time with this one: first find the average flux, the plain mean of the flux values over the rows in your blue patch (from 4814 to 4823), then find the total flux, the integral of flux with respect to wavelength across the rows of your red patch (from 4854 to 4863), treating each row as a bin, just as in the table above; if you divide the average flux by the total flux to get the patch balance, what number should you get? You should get 0.066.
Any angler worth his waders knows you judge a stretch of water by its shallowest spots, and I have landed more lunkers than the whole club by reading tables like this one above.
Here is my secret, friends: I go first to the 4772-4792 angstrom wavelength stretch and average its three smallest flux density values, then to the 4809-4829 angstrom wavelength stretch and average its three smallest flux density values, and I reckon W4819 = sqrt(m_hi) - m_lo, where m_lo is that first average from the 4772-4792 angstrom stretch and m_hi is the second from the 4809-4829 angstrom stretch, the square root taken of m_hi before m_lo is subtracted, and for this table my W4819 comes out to -6.00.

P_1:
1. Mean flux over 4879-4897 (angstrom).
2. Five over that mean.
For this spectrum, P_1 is 0.587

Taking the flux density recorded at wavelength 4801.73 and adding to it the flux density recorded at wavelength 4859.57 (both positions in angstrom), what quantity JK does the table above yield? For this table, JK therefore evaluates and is 26.7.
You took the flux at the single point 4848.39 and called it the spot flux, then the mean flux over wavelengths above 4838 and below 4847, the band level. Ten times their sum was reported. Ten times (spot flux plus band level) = 170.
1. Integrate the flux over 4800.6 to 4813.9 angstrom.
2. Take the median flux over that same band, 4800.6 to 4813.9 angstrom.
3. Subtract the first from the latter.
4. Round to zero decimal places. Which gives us -110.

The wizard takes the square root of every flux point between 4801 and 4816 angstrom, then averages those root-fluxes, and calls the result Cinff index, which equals 2.997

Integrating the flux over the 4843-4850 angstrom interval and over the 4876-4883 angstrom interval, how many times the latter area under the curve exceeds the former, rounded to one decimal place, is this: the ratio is 1.0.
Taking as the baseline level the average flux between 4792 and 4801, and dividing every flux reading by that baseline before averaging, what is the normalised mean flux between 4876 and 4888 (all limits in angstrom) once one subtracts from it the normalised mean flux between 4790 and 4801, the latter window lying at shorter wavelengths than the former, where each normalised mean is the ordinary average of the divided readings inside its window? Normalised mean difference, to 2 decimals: -0.09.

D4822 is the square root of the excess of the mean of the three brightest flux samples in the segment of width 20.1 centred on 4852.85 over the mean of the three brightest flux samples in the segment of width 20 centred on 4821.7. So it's 2.97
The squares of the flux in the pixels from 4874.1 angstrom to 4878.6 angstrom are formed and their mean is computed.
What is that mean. 71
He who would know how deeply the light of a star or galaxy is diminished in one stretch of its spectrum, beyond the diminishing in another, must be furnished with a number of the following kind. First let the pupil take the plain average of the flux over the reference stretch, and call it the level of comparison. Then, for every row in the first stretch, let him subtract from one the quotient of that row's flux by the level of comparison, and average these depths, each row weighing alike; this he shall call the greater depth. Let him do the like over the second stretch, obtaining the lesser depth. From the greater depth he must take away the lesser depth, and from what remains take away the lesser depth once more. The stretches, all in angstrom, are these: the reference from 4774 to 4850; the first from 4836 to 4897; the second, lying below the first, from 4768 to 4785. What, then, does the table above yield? 0.00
